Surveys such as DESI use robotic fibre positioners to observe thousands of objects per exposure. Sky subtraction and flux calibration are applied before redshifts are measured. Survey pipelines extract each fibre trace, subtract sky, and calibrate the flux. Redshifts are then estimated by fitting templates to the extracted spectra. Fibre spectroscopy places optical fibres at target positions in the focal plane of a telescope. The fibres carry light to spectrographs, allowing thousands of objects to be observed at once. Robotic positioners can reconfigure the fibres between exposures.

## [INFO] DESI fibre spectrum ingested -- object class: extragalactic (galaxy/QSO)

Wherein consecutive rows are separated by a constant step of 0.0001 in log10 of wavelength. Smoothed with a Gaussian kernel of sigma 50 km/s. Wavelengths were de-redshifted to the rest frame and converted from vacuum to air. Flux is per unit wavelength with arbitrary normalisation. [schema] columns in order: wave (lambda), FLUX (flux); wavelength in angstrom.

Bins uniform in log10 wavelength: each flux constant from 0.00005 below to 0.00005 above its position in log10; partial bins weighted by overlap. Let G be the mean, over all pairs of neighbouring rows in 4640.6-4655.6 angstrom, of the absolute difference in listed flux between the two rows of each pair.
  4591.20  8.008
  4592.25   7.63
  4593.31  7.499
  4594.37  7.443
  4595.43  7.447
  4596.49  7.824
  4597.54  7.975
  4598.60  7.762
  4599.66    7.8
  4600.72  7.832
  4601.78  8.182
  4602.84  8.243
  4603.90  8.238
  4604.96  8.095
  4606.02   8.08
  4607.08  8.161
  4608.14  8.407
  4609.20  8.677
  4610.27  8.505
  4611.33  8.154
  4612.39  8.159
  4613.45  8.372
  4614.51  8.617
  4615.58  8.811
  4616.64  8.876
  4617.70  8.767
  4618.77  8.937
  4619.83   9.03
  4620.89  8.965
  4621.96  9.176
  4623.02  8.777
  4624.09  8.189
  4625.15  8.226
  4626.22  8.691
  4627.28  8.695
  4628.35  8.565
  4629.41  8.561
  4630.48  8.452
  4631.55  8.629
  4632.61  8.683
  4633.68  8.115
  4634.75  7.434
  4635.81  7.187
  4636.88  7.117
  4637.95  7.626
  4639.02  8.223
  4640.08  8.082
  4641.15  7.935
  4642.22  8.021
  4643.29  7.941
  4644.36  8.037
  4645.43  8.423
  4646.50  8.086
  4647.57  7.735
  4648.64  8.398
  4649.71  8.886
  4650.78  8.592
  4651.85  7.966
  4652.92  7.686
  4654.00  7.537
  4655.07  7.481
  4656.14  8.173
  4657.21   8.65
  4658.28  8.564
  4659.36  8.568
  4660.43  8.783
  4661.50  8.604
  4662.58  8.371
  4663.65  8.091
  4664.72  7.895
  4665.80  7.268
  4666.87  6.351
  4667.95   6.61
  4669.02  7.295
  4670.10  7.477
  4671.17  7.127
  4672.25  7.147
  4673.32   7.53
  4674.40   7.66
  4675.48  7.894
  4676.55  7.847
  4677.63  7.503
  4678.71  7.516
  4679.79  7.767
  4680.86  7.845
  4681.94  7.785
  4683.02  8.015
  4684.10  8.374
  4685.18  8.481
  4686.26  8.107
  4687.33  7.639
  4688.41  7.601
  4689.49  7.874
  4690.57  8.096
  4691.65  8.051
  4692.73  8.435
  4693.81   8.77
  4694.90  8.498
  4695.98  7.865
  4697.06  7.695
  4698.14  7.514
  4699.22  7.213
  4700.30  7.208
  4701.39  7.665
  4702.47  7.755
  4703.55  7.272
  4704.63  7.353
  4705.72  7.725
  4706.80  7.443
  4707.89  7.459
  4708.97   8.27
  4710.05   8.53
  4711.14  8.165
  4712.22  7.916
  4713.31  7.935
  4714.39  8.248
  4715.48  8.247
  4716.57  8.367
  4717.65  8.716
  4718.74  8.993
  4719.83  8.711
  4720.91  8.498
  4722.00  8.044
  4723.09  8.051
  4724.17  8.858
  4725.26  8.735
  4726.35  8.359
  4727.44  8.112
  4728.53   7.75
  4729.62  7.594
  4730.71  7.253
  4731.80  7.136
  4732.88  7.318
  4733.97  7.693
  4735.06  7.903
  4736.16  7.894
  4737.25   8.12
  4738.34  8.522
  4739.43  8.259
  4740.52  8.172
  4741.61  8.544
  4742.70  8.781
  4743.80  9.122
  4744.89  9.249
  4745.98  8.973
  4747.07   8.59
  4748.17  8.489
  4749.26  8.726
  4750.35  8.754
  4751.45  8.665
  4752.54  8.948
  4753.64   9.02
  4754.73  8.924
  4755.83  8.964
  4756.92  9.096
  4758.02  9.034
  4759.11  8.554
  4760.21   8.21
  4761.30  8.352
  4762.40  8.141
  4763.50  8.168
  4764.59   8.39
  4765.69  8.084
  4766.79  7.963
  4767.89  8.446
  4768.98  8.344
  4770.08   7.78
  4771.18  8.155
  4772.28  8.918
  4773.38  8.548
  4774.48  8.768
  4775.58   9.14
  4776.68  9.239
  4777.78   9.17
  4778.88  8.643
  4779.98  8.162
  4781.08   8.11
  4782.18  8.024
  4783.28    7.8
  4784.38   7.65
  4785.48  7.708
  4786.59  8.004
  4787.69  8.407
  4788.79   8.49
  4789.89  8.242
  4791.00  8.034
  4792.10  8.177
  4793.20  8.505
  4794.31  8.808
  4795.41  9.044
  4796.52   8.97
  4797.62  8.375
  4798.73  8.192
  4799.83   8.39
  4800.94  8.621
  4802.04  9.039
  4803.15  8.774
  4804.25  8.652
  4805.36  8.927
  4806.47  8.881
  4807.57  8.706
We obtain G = 0.299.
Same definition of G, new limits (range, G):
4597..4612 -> 0.152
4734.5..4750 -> 0.235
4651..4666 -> 0.267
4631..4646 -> 0.282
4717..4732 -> 0.289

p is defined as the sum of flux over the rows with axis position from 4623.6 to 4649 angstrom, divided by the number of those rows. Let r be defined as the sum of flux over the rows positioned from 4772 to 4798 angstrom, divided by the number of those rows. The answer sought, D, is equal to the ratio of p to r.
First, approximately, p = 8.13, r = 8.5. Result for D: 0.96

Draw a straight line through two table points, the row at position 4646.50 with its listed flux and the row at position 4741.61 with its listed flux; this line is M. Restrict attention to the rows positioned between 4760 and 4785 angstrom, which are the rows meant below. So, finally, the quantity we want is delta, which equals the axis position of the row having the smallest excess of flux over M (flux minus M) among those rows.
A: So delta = 4784.38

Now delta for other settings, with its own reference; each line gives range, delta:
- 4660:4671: 4666.87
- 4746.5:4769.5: 4766.79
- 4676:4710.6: 4700.30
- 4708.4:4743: 4731.80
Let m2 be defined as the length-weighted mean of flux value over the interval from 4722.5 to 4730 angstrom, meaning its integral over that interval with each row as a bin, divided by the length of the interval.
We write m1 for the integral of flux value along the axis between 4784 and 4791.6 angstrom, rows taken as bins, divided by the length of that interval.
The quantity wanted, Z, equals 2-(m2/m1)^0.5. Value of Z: 0.992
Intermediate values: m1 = 8.08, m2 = 8.22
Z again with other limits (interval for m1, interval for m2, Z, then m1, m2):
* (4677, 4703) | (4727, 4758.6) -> 0.968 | 7.88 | 8.40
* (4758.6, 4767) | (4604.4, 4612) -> 0.997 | 8.24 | 8.29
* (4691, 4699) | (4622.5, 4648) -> 0.996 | 8.08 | 8.14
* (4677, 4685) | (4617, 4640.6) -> 0.967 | 7.85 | 8.37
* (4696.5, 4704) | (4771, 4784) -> 0.931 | 7.48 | 8.56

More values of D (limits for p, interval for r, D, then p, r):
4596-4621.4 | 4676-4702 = 1.06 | 8.35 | 7.9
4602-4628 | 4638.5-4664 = 1.04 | 8.54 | 8.2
